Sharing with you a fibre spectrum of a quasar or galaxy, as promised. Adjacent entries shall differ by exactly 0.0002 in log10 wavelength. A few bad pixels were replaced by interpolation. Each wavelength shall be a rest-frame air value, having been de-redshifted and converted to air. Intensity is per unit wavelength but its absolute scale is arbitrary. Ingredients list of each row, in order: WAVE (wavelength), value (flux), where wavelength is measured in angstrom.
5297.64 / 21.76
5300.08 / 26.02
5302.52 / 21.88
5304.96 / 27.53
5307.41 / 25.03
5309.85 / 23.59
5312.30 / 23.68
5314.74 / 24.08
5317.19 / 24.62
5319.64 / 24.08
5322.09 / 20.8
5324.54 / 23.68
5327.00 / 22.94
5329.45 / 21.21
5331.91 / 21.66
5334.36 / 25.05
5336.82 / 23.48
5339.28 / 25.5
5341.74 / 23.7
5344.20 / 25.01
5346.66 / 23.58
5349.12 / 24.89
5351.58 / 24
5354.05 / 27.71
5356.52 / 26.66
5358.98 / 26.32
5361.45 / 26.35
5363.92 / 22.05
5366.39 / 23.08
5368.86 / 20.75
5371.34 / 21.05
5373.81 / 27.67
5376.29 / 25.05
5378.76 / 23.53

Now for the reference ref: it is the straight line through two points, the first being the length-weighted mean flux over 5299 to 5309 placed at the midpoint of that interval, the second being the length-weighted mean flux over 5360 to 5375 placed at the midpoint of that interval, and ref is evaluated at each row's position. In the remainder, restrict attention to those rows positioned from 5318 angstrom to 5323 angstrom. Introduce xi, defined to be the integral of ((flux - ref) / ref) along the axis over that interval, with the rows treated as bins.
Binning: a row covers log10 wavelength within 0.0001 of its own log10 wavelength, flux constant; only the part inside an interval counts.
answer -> -0.4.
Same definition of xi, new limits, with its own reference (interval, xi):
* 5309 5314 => -0.2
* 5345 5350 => 0.1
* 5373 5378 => 0.6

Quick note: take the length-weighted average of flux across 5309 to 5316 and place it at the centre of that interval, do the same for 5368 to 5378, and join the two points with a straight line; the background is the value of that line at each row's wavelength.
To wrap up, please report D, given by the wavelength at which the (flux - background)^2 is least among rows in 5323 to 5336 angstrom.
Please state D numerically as 5324.54 angstrom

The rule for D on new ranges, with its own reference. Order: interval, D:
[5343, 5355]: 5346.66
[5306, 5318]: 5312.30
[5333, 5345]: 5341.74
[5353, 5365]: 5363.92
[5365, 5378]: 5366.39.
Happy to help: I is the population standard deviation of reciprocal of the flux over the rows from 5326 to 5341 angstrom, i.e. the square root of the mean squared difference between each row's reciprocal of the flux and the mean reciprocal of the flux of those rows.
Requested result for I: 0.0029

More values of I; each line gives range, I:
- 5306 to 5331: 0.0025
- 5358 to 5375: 0.0046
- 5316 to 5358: 0.0031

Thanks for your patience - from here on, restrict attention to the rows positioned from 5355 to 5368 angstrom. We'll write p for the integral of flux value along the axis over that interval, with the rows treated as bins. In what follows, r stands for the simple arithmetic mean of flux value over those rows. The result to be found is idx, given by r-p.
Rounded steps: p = 323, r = 24.9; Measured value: -298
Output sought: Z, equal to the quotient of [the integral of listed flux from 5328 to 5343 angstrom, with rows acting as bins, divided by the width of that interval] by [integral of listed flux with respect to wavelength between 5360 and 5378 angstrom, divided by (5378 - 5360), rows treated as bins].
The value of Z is 0.99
